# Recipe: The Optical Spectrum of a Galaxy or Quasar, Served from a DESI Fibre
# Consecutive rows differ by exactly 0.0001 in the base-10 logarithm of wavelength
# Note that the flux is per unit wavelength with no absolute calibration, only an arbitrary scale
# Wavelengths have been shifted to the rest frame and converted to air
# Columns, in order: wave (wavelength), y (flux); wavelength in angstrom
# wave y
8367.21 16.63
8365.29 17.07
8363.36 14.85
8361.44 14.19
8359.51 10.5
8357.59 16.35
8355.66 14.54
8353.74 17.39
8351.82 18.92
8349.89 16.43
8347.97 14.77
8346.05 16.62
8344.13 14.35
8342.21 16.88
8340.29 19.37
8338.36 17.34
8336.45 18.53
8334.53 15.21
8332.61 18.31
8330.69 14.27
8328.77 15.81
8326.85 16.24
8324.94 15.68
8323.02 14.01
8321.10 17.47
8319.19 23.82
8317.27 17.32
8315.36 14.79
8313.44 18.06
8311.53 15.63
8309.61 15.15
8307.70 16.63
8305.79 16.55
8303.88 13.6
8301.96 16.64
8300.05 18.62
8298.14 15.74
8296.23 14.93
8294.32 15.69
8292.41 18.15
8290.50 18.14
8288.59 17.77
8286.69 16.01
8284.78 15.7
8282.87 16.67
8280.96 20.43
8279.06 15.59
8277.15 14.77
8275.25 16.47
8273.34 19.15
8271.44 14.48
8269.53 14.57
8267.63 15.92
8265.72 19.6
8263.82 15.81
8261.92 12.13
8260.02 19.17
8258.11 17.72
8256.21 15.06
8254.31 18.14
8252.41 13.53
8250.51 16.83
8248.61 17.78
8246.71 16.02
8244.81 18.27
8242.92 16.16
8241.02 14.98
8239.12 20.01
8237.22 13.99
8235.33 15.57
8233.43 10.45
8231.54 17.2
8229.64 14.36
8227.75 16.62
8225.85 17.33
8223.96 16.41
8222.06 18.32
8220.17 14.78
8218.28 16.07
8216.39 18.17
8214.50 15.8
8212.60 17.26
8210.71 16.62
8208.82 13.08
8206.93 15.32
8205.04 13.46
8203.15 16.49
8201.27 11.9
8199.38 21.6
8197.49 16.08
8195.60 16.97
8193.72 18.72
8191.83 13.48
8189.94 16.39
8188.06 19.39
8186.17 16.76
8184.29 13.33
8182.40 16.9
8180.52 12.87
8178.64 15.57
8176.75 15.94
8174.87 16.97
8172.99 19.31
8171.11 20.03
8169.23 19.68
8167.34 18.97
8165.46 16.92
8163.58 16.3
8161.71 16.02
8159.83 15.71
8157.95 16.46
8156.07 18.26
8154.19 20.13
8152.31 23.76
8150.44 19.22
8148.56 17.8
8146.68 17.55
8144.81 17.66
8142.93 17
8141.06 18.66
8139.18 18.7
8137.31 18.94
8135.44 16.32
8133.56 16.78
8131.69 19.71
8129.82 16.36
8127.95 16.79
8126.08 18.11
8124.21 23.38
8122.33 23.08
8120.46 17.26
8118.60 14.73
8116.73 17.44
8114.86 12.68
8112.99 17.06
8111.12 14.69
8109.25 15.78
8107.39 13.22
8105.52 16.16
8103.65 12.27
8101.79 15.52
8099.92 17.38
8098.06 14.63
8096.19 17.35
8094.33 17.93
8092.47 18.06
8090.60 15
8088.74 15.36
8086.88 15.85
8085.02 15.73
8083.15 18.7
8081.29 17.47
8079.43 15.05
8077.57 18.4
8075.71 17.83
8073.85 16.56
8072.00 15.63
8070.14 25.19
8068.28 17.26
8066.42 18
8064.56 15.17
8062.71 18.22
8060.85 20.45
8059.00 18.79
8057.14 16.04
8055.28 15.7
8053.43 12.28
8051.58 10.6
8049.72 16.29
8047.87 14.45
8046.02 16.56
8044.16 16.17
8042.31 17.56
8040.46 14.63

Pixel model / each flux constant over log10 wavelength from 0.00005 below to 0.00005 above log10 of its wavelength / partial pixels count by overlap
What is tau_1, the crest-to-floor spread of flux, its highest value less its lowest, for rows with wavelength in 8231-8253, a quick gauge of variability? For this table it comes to 9.6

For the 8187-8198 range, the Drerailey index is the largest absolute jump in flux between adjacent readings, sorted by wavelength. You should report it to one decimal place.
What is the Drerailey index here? 5.2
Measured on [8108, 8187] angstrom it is 5.8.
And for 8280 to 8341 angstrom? 6.5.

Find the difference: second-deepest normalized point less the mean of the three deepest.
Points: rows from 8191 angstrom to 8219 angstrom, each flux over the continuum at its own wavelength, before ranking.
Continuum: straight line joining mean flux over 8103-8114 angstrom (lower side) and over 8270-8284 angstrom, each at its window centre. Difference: 0.015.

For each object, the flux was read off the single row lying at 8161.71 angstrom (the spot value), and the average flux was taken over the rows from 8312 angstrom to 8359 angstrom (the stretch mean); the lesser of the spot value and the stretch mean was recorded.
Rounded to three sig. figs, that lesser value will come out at 16.0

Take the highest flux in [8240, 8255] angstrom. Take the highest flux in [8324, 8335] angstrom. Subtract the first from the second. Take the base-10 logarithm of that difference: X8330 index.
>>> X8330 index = -1.4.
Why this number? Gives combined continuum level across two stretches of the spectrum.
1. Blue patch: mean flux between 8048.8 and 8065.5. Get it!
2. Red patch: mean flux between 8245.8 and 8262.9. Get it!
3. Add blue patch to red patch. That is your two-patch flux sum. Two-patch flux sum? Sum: 32.2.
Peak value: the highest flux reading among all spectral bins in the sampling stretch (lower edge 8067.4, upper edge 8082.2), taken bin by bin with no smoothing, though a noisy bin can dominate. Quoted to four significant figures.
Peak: 25.19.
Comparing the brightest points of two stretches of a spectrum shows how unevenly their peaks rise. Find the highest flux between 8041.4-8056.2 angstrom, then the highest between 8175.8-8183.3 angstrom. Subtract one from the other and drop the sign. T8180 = 0.7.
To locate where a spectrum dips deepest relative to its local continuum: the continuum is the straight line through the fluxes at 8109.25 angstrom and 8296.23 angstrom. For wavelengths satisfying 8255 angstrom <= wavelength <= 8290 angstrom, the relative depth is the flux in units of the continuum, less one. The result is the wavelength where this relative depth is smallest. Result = 8261.92 angstrom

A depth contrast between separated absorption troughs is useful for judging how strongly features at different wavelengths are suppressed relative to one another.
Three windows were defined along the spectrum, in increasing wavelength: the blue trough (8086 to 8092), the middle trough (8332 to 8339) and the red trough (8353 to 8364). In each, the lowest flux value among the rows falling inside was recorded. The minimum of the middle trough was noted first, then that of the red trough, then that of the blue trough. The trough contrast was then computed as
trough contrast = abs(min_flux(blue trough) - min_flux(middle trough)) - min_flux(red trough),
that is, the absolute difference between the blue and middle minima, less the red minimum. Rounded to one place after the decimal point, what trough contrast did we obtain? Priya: -10.3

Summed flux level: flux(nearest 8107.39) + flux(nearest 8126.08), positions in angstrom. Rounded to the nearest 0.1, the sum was 31.3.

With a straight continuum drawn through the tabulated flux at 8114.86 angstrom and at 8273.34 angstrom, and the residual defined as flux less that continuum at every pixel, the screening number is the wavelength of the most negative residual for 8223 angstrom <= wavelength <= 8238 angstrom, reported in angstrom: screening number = 8233.43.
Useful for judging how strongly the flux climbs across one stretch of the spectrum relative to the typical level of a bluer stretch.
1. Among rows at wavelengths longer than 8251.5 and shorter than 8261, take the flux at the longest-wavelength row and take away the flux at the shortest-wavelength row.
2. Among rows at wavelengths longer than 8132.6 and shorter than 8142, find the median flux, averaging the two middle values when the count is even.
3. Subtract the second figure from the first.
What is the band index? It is -13.0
